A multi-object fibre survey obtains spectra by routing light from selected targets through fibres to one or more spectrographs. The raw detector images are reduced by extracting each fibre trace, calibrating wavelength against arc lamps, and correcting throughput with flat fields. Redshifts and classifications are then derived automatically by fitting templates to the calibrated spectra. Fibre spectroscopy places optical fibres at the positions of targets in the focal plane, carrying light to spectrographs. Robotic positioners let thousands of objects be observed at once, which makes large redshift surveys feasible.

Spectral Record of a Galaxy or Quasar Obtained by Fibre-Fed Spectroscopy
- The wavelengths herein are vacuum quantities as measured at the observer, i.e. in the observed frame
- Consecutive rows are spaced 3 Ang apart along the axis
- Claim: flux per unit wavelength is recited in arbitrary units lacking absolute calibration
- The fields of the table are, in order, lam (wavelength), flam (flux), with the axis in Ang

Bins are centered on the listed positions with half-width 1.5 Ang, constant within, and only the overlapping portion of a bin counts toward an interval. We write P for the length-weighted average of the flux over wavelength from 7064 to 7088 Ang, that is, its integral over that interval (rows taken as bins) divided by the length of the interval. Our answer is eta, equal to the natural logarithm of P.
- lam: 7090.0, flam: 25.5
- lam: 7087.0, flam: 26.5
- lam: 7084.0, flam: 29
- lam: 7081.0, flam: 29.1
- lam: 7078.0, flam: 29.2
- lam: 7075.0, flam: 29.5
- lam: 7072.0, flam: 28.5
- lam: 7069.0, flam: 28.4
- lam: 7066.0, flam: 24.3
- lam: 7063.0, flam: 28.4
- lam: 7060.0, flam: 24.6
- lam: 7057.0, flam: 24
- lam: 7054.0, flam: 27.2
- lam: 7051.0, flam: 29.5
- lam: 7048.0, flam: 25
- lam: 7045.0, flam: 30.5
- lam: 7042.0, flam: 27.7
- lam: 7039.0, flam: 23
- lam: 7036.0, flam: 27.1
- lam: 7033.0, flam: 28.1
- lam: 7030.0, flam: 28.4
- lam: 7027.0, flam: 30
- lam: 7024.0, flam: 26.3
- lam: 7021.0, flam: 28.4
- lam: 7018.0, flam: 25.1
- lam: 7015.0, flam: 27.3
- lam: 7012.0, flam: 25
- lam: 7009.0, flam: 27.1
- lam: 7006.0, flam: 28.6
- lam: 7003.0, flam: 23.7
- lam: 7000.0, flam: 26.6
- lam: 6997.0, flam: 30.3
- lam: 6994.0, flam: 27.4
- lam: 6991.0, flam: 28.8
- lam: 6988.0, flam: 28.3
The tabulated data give 3.34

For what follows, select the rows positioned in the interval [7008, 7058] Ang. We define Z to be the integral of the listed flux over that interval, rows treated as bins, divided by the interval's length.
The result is 27.1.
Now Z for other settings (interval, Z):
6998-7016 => 26.5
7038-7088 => 27.4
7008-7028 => 27.0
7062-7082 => 28.2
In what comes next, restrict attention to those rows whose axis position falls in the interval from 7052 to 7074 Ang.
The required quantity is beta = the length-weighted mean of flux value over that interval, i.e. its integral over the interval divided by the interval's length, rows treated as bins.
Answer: 26.6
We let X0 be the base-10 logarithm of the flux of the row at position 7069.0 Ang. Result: 1.45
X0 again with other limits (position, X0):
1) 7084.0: 1.46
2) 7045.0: 1.48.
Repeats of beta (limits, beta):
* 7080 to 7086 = 28.8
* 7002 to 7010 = 26.6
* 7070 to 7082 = 29.0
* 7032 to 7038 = 27.2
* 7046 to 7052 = 27.3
